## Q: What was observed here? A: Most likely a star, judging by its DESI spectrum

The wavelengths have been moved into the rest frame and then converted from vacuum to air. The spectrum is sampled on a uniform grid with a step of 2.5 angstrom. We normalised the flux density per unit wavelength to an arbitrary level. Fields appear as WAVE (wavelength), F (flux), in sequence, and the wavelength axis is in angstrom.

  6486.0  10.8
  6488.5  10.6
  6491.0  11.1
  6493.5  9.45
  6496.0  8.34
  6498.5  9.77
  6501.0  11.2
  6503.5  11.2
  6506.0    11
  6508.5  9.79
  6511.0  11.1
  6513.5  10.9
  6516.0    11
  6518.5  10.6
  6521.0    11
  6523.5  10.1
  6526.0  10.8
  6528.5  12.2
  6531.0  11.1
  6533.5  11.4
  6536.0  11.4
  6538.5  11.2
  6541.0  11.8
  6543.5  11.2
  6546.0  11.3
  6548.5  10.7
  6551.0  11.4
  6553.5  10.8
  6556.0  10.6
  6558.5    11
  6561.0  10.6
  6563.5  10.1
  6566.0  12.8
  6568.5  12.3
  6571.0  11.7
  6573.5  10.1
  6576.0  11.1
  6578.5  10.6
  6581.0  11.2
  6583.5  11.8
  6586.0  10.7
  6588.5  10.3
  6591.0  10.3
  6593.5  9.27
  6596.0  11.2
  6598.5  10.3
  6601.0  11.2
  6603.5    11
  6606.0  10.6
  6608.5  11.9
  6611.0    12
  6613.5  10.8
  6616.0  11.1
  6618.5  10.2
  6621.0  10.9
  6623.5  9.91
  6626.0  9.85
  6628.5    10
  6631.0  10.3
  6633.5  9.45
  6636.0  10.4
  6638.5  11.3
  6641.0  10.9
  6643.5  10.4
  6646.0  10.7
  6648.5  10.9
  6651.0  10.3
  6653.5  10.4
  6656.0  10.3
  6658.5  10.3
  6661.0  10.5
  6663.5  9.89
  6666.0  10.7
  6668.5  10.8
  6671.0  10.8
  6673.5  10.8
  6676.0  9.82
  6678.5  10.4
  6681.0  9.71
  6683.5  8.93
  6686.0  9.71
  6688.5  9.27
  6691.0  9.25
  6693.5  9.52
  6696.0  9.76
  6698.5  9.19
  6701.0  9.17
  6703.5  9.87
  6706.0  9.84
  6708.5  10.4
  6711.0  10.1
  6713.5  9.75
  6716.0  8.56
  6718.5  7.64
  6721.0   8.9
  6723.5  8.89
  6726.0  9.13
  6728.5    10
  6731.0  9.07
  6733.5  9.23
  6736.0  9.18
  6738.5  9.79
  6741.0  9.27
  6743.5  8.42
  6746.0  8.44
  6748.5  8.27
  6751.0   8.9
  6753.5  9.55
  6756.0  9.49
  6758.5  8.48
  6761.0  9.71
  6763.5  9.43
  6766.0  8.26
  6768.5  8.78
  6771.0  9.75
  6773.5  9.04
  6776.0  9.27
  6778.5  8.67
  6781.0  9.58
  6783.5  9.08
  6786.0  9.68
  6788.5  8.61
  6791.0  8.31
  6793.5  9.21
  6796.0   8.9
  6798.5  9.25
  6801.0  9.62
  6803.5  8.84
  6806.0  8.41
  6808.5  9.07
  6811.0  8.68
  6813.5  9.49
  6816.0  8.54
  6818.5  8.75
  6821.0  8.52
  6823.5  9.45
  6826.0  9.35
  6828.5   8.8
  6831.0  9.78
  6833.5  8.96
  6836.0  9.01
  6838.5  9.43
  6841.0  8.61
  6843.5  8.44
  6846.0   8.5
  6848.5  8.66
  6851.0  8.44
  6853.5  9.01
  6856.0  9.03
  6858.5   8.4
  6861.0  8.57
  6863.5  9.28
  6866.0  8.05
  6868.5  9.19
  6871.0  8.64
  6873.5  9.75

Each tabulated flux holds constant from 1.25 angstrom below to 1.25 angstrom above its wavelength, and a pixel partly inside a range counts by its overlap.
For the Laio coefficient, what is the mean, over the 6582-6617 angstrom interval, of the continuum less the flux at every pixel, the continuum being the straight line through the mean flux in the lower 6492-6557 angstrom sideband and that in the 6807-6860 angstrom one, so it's -0.5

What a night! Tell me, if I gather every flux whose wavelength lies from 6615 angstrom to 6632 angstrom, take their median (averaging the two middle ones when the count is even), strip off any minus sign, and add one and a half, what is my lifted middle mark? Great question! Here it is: 11.7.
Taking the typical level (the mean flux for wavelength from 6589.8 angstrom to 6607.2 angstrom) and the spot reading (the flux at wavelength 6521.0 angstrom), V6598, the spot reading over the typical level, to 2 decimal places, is 1.04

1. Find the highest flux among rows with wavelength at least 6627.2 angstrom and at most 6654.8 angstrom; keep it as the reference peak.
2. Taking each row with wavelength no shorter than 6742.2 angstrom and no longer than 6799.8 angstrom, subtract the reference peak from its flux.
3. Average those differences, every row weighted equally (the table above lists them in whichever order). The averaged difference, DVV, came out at -2.3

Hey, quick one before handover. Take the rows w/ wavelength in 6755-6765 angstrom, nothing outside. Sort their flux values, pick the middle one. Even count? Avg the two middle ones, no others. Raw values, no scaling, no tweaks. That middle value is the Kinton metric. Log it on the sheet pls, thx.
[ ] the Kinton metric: 9.5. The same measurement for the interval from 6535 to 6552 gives 11.3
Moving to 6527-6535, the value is 11.4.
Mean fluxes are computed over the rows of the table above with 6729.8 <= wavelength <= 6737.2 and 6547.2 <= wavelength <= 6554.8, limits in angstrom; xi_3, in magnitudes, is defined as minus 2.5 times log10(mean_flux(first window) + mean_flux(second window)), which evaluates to -3.26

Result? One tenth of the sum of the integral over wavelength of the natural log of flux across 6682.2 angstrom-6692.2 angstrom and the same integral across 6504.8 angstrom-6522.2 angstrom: 6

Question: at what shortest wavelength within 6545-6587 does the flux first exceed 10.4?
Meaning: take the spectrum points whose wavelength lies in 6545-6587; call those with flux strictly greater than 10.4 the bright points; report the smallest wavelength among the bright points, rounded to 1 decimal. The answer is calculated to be 6546.0 angstrom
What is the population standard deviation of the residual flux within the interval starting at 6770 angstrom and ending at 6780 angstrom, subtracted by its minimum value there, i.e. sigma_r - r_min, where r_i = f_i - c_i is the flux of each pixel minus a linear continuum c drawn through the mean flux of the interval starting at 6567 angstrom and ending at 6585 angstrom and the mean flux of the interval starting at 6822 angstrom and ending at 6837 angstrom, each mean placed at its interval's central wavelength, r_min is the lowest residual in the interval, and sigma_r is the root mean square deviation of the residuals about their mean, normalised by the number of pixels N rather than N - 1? 1.3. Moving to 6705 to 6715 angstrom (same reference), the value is 0.7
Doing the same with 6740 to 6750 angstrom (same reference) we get 2.0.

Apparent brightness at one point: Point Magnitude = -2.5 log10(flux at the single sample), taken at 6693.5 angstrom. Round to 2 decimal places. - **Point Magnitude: -2.45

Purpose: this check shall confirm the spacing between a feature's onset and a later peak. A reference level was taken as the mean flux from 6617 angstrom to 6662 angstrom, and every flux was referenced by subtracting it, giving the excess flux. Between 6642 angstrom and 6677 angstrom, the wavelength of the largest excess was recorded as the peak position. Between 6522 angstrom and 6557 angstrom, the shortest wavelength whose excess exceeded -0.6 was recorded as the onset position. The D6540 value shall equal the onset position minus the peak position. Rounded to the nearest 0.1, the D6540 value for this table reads -125.0 angstrom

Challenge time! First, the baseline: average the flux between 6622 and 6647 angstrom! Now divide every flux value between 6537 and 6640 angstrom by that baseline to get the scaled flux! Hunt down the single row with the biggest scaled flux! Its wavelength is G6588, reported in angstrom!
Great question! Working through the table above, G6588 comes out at 6566.0 angstrom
